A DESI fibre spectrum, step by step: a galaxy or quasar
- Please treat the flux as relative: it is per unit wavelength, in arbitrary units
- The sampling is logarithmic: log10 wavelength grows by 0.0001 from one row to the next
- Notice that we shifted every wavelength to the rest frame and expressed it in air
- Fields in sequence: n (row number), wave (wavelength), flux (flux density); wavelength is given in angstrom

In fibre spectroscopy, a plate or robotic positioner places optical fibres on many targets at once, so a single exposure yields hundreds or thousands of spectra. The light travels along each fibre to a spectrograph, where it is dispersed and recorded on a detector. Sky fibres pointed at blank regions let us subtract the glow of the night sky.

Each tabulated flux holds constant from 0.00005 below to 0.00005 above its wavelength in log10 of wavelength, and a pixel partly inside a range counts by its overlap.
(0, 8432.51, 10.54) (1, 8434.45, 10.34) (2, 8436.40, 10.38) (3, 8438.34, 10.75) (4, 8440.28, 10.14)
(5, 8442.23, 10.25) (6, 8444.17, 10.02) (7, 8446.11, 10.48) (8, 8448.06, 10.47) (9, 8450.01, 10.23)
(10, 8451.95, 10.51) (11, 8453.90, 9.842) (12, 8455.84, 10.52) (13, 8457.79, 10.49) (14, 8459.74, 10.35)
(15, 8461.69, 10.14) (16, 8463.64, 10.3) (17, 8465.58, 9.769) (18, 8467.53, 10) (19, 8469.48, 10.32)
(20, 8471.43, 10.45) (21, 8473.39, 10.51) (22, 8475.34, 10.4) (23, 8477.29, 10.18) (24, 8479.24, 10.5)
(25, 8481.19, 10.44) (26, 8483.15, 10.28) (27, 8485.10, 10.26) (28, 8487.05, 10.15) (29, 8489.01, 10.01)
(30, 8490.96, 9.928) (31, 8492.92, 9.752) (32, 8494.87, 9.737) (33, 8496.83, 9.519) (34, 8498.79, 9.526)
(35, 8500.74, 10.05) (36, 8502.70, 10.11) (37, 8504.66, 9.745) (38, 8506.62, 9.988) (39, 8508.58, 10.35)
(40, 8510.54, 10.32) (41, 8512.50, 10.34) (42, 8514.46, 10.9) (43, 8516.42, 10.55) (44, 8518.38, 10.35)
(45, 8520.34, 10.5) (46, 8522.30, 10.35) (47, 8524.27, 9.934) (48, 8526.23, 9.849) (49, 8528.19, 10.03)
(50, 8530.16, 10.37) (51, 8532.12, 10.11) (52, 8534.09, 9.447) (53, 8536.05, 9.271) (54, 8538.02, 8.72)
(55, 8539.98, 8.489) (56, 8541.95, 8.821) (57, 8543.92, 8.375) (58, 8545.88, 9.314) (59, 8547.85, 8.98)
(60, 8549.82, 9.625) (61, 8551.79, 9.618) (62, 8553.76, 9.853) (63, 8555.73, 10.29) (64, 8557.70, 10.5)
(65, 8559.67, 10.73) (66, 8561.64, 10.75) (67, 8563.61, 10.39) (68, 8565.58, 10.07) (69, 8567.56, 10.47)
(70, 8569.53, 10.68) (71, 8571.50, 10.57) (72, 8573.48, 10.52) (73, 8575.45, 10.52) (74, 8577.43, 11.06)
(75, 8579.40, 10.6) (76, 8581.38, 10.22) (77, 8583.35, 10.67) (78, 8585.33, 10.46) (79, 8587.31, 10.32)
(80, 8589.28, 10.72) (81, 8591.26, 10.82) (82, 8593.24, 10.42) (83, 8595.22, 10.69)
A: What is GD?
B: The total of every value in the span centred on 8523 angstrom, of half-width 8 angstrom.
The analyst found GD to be 81.9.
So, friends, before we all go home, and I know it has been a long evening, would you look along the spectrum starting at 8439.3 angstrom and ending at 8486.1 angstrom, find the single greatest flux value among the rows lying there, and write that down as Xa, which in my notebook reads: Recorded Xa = 10.52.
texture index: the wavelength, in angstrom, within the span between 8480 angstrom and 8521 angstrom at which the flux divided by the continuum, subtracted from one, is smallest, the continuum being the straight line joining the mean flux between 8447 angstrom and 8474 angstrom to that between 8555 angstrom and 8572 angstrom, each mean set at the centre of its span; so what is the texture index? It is 8514.46 angstrom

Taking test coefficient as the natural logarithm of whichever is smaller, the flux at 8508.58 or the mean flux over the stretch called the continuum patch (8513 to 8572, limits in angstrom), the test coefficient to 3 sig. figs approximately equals 2.30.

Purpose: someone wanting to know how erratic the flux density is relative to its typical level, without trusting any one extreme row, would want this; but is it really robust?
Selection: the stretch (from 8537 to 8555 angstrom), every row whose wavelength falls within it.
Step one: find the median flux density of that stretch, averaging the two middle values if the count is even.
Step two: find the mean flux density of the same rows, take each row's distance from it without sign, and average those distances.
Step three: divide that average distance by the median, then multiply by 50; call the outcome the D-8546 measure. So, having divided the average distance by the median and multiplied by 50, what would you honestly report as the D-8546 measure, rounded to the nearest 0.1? 2.5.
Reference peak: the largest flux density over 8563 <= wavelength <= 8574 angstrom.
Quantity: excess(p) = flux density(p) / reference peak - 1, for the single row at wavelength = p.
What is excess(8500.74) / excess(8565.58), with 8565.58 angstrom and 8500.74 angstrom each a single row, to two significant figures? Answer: 1.0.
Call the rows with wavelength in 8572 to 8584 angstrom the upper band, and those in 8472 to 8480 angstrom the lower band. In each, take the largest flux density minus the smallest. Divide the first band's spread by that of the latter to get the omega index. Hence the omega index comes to 2.5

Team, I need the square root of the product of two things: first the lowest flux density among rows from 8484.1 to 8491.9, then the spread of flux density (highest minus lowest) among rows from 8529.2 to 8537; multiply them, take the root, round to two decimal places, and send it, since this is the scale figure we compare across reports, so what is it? 3.30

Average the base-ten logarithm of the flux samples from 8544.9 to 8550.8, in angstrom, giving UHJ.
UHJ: 0.97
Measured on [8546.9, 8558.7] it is 0.99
